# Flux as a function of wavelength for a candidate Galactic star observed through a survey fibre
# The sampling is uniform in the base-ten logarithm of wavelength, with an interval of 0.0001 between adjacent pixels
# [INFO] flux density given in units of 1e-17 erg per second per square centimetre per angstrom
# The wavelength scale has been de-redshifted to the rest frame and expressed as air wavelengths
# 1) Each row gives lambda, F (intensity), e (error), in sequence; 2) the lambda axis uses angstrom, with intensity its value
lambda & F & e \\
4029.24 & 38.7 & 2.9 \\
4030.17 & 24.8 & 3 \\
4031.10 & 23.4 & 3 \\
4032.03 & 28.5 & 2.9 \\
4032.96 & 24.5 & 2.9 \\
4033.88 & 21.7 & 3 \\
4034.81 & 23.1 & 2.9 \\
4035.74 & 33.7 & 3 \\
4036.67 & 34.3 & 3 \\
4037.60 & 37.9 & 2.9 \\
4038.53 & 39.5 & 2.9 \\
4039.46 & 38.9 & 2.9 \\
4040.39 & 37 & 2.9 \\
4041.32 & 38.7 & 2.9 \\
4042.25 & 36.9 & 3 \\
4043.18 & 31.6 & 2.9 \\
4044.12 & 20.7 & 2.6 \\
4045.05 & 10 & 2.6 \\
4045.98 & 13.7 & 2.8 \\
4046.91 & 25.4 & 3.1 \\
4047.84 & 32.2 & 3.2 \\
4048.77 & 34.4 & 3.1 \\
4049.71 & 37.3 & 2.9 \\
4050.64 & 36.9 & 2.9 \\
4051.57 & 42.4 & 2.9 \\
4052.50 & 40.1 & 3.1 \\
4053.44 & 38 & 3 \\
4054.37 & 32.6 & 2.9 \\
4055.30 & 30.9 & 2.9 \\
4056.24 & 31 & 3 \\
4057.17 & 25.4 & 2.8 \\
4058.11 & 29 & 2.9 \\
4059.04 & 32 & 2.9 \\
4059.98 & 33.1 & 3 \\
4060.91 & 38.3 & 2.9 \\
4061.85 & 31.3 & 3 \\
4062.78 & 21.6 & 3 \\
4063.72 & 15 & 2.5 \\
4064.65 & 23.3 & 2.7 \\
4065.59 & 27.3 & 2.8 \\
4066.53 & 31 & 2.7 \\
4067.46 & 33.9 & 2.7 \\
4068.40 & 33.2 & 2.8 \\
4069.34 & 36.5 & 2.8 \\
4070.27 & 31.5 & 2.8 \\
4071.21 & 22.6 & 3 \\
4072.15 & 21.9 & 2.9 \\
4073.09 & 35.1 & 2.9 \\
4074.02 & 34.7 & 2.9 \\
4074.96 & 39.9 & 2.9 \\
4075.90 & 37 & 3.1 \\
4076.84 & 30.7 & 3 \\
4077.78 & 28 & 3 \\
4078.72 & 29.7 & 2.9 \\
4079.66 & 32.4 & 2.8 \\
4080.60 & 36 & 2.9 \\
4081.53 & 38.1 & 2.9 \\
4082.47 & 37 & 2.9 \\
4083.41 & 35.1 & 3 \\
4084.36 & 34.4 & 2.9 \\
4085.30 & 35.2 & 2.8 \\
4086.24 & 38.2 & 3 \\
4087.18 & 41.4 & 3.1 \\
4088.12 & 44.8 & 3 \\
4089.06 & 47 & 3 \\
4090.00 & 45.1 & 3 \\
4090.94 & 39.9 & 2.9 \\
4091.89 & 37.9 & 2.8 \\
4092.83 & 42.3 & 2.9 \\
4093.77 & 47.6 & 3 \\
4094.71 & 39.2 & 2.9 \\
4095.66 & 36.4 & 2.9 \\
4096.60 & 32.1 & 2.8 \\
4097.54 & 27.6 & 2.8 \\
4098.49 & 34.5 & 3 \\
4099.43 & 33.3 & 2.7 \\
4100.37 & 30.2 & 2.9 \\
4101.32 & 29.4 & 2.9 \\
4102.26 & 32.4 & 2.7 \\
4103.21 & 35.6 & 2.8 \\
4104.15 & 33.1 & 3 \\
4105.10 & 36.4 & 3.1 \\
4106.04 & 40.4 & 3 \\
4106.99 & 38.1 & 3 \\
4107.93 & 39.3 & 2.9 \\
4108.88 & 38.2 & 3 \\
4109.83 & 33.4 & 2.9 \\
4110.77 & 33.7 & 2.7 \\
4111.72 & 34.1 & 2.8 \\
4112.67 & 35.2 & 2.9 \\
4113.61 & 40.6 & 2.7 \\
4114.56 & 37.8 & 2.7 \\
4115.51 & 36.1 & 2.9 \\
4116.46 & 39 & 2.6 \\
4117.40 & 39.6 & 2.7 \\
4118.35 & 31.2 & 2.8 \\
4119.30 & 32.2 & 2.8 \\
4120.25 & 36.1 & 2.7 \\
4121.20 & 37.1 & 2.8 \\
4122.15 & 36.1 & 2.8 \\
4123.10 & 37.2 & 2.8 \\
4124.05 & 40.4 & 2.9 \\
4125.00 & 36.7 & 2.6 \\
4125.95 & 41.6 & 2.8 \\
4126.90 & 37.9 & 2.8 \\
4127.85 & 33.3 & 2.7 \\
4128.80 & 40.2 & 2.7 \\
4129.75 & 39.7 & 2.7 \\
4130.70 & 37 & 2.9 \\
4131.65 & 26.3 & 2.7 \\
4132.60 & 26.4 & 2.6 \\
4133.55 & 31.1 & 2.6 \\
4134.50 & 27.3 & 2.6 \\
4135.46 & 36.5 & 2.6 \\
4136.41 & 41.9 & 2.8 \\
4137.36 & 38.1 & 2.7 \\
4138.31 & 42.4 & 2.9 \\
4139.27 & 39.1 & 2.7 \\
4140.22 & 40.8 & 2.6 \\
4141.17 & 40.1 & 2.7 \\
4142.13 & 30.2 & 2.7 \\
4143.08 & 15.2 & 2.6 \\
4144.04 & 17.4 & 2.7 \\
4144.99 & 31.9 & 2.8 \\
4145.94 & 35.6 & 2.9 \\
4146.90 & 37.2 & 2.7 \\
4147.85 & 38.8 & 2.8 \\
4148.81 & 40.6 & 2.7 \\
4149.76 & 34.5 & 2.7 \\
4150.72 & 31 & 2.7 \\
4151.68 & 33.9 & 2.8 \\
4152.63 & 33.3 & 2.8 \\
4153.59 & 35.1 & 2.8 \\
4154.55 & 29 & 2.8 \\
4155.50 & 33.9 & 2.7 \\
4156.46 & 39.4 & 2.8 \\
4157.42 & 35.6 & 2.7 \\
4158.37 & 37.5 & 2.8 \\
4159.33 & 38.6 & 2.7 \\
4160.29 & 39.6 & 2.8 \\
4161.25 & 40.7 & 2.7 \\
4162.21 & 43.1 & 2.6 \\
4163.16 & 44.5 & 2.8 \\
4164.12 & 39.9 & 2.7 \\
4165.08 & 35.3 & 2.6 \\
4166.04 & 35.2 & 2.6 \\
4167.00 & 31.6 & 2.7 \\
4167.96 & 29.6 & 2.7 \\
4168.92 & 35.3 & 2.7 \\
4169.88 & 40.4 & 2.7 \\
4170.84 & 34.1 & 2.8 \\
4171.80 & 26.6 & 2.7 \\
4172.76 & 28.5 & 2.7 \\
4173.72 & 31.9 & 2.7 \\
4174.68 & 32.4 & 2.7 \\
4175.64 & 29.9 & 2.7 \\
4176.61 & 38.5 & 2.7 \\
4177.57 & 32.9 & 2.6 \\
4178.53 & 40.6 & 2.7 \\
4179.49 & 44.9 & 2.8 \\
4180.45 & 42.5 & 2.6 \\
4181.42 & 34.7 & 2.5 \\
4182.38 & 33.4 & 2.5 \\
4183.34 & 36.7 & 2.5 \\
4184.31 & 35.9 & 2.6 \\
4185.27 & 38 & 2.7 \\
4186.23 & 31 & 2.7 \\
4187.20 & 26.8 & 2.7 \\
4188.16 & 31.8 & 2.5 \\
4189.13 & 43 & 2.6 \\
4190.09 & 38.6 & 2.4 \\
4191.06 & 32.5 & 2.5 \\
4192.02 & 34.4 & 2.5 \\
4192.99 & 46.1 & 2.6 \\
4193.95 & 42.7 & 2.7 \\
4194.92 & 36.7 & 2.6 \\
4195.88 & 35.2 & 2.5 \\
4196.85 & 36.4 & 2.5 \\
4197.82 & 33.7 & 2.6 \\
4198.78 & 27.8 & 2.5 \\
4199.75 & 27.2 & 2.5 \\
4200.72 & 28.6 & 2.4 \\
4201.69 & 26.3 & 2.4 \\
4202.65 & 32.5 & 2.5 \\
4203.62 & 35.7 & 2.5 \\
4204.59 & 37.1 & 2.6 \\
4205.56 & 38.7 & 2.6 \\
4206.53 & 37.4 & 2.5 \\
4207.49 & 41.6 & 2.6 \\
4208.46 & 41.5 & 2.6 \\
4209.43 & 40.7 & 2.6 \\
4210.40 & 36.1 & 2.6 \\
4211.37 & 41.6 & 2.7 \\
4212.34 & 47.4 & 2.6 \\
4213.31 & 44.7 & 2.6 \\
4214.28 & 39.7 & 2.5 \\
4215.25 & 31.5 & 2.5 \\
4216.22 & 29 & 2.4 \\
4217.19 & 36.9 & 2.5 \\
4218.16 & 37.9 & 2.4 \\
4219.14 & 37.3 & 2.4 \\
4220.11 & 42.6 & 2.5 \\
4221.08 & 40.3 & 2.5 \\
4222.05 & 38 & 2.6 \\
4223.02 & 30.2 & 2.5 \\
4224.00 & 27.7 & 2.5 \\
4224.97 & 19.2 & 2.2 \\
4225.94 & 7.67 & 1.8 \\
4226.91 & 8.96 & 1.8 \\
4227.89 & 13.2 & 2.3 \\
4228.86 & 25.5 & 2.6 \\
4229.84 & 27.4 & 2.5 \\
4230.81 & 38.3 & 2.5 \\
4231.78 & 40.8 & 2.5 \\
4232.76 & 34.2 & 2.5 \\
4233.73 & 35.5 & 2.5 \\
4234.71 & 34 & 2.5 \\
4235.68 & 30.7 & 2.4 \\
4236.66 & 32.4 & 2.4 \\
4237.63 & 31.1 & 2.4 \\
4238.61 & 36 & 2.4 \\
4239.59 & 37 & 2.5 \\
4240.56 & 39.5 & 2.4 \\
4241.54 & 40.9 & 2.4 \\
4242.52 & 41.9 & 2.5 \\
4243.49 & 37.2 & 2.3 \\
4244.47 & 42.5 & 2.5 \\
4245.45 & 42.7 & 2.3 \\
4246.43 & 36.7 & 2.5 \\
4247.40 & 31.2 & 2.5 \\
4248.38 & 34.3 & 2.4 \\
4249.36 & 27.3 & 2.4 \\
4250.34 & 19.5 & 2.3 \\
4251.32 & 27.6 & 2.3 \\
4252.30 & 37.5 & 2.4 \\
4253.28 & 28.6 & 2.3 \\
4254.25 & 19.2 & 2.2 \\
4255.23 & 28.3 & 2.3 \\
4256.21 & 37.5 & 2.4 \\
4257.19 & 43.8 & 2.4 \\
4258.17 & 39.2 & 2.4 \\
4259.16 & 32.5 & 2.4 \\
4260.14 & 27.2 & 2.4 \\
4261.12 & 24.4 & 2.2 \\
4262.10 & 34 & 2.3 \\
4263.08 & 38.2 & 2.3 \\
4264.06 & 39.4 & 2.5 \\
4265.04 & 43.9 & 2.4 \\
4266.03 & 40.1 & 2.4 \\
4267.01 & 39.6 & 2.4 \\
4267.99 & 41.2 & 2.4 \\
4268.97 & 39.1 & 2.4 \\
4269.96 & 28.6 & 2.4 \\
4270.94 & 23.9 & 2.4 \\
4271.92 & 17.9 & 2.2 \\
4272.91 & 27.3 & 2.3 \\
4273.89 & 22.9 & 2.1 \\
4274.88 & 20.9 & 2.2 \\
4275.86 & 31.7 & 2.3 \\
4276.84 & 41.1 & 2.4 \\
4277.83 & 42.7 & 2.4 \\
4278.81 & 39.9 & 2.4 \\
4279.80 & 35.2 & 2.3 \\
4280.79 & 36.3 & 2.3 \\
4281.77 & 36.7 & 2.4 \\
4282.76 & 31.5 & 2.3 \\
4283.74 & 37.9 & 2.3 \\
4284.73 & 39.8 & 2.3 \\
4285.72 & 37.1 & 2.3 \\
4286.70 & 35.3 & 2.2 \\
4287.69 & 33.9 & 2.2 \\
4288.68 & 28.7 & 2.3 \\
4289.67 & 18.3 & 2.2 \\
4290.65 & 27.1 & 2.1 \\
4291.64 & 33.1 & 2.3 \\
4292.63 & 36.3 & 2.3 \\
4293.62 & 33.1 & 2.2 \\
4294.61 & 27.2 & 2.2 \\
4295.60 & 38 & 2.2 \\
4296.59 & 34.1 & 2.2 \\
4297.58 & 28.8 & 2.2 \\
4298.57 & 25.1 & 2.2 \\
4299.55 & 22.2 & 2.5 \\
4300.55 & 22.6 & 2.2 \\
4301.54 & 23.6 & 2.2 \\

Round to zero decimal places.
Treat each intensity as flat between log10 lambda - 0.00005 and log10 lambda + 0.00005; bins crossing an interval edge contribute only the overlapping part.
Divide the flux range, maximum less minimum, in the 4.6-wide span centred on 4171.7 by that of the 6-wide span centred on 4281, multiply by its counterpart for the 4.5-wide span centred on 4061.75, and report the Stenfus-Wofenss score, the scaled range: 38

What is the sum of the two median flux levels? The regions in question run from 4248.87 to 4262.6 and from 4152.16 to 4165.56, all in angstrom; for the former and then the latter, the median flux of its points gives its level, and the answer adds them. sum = 66.5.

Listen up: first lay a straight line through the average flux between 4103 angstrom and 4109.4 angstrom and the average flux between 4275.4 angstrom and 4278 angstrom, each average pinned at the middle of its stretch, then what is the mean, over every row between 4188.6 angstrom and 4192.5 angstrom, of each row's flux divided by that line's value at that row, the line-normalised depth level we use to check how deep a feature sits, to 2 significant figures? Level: 0.98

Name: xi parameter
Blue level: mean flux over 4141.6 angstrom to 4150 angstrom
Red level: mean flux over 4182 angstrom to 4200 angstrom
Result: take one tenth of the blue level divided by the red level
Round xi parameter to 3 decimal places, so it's 0.089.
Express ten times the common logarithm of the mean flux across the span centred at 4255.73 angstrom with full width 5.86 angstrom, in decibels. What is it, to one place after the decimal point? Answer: 15.2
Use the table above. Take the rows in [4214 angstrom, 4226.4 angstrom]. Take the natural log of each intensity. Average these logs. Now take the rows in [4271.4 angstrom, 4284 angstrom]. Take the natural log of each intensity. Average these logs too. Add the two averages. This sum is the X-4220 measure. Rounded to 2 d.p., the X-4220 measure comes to 6.84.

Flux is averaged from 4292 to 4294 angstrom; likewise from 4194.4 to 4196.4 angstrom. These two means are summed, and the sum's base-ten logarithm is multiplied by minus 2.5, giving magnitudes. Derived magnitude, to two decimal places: -4.62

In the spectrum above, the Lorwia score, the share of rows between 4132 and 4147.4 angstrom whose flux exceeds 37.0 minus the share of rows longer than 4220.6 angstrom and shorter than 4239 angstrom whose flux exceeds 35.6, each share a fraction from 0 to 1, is 0.17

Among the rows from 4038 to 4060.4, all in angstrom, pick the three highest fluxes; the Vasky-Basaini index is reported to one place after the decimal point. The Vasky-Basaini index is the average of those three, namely 40.7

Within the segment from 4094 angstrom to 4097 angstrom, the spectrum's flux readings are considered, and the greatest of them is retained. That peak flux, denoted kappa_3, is 39.2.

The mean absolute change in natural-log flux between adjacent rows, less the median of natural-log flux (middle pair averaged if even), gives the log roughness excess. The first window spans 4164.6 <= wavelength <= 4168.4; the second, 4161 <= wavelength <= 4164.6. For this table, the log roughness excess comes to -3.68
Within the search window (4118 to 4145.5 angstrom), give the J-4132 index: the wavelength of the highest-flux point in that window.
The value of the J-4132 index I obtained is 4138.31 angstrom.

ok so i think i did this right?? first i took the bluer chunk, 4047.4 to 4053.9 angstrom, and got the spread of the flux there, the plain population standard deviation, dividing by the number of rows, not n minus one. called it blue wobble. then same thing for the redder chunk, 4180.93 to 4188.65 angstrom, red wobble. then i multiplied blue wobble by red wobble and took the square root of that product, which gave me 3.3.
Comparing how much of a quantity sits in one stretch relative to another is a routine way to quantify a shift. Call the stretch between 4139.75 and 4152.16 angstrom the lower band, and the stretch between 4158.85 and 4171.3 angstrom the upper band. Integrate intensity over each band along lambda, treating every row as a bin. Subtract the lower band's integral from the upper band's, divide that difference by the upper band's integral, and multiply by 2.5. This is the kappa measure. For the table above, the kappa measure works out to 0.32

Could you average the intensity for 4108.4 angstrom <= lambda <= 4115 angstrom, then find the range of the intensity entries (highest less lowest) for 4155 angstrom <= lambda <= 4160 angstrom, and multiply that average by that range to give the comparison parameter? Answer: 199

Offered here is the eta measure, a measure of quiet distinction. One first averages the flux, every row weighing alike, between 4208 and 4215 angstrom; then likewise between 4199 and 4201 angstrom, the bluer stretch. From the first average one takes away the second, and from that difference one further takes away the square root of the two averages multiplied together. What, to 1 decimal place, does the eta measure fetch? -20.3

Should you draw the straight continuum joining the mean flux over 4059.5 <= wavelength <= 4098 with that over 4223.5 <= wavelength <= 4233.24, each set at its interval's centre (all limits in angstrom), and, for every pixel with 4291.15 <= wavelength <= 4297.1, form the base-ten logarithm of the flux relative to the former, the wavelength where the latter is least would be 4294.61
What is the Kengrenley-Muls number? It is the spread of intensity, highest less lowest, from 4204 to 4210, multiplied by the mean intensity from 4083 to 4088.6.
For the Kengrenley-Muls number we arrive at 172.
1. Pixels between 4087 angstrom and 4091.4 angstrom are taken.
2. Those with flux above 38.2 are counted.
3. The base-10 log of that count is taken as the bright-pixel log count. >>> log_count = 0.70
